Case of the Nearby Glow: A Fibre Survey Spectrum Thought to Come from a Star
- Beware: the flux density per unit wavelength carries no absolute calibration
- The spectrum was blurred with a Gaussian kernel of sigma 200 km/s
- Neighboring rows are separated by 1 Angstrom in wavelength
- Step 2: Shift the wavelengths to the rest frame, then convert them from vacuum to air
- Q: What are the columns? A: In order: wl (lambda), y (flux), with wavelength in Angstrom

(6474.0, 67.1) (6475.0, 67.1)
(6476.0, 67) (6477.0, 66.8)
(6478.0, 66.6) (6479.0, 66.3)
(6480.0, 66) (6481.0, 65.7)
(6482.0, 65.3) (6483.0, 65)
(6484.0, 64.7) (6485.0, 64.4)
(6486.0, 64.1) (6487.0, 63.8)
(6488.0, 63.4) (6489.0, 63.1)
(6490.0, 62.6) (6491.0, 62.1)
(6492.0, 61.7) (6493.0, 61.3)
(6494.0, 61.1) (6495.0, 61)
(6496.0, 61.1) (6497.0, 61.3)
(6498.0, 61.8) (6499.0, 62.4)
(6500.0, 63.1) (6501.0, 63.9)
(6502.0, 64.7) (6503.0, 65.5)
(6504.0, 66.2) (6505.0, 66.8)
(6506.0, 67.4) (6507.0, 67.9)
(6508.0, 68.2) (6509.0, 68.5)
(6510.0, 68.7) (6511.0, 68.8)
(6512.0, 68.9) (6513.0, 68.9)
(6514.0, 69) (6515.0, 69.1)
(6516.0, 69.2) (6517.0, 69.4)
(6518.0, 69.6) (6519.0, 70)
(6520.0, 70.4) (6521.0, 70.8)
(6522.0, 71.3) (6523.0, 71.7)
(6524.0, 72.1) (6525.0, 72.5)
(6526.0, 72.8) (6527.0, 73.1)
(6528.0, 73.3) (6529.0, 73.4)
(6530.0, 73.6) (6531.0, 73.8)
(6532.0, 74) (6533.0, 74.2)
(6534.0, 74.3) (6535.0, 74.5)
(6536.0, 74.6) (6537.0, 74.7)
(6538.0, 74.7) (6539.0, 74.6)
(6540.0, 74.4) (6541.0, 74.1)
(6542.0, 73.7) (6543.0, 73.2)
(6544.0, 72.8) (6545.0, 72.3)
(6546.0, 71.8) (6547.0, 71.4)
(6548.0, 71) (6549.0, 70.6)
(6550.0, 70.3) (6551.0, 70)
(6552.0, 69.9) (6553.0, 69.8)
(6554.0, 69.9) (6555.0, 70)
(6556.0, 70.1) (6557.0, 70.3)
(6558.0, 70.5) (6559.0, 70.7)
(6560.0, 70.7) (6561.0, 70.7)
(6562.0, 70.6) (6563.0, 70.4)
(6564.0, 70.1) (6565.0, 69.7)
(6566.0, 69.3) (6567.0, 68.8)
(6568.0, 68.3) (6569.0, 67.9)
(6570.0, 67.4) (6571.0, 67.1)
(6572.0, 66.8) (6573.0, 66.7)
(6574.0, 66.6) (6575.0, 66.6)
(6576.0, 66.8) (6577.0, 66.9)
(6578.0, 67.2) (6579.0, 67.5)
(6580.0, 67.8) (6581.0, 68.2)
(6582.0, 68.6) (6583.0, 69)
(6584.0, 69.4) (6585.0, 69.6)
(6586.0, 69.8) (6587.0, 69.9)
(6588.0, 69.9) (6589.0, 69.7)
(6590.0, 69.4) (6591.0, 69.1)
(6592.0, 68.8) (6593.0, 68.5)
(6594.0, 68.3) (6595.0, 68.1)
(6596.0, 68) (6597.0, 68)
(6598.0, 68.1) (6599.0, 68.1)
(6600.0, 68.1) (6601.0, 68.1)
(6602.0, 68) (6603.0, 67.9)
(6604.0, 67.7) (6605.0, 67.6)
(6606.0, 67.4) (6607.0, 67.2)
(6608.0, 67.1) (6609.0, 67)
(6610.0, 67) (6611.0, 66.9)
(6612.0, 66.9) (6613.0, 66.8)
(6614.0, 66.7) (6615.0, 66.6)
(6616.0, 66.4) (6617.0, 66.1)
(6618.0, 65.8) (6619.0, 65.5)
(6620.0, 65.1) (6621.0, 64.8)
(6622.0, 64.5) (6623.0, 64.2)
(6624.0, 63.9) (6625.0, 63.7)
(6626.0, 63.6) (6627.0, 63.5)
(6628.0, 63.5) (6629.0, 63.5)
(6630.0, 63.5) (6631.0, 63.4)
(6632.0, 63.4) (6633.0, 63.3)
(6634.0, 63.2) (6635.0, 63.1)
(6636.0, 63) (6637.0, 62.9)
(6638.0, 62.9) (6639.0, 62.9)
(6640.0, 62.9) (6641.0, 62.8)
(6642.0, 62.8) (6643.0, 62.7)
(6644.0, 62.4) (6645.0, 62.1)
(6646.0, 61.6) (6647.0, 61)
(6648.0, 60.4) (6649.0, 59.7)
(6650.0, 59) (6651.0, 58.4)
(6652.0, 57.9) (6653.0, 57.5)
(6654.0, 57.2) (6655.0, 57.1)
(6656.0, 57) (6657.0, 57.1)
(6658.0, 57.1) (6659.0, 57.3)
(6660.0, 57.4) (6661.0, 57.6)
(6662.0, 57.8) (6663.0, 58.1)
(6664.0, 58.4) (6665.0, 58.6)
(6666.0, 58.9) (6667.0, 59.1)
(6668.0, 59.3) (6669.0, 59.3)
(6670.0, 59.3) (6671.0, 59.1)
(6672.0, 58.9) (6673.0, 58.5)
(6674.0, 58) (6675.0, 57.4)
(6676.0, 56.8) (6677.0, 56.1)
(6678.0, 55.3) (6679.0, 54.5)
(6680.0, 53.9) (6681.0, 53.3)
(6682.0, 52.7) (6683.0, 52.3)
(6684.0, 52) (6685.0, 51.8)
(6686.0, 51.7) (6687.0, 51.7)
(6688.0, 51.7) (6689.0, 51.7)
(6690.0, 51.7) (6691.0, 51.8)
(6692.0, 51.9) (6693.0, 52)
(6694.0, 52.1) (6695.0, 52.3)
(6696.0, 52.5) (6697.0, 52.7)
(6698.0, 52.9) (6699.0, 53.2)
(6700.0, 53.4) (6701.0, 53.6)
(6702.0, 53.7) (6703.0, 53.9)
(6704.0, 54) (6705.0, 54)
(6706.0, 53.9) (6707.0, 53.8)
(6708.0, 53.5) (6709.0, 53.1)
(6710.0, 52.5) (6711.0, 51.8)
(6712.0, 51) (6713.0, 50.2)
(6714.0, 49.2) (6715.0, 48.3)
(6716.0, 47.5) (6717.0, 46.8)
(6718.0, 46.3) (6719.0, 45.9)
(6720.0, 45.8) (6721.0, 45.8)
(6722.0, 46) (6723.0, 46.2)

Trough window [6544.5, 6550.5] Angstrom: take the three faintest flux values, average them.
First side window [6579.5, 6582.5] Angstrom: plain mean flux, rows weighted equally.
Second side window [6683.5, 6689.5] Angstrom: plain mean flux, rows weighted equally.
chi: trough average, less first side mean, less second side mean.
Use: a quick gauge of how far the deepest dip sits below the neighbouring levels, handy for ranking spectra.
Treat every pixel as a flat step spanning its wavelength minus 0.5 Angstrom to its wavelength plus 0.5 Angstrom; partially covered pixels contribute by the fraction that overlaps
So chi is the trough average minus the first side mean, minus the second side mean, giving -49.3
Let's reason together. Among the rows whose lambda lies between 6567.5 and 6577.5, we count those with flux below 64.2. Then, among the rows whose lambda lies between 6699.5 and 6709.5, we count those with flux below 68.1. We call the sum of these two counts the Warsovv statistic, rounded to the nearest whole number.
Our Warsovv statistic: 10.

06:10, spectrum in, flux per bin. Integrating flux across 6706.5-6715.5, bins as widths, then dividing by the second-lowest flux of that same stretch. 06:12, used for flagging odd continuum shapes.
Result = 9.419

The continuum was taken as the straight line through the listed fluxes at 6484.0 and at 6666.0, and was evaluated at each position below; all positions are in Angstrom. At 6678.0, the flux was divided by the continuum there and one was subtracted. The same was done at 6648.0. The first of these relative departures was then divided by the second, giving -3.5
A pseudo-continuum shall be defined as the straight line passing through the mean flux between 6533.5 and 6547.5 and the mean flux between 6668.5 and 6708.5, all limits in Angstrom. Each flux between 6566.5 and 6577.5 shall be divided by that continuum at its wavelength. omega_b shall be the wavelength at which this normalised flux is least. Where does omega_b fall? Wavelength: 6572.0 Angstrom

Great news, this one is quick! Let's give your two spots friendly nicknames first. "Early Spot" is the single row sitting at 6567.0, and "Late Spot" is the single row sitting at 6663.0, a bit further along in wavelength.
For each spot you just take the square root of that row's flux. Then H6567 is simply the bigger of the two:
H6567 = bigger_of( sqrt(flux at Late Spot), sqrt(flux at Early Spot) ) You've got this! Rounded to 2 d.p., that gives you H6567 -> 8.29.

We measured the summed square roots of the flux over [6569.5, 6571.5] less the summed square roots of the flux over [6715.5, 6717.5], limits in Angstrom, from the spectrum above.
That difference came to 2.7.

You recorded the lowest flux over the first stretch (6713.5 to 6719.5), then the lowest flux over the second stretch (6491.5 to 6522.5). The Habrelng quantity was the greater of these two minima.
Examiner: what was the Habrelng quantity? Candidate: 61.0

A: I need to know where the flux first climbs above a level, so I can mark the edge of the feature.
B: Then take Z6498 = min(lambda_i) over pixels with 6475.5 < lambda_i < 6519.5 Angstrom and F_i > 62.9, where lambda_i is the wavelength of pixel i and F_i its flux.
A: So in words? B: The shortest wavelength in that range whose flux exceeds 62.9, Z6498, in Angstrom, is 6476.0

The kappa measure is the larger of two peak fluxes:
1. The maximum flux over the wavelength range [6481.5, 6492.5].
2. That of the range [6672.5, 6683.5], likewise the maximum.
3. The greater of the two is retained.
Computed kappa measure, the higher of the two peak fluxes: 65.3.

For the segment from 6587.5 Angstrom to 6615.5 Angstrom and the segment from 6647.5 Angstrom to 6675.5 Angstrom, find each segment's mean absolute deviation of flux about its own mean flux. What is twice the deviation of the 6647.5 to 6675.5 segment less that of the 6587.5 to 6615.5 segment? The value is 0.9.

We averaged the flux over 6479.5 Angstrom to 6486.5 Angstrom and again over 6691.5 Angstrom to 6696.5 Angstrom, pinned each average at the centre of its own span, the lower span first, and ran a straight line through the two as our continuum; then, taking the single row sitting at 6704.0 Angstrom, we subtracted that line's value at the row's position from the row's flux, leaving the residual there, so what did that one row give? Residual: 2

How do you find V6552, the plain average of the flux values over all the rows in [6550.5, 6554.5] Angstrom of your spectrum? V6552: 69.9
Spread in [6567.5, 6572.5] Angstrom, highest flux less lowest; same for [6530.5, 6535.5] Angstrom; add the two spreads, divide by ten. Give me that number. 0.22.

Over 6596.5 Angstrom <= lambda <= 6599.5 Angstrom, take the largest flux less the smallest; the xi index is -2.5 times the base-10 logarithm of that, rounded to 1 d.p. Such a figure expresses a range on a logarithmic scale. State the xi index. 2.5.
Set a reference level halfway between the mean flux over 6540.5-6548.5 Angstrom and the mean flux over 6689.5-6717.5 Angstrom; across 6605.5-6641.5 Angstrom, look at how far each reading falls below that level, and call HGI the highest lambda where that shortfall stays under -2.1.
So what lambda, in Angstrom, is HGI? 6622.0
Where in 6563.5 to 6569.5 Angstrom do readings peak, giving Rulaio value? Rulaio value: 6564.0 Angstrom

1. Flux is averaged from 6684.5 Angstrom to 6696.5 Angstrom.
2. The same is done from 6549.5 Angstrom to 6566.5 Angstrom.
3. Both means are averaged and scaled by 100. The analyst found 6104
